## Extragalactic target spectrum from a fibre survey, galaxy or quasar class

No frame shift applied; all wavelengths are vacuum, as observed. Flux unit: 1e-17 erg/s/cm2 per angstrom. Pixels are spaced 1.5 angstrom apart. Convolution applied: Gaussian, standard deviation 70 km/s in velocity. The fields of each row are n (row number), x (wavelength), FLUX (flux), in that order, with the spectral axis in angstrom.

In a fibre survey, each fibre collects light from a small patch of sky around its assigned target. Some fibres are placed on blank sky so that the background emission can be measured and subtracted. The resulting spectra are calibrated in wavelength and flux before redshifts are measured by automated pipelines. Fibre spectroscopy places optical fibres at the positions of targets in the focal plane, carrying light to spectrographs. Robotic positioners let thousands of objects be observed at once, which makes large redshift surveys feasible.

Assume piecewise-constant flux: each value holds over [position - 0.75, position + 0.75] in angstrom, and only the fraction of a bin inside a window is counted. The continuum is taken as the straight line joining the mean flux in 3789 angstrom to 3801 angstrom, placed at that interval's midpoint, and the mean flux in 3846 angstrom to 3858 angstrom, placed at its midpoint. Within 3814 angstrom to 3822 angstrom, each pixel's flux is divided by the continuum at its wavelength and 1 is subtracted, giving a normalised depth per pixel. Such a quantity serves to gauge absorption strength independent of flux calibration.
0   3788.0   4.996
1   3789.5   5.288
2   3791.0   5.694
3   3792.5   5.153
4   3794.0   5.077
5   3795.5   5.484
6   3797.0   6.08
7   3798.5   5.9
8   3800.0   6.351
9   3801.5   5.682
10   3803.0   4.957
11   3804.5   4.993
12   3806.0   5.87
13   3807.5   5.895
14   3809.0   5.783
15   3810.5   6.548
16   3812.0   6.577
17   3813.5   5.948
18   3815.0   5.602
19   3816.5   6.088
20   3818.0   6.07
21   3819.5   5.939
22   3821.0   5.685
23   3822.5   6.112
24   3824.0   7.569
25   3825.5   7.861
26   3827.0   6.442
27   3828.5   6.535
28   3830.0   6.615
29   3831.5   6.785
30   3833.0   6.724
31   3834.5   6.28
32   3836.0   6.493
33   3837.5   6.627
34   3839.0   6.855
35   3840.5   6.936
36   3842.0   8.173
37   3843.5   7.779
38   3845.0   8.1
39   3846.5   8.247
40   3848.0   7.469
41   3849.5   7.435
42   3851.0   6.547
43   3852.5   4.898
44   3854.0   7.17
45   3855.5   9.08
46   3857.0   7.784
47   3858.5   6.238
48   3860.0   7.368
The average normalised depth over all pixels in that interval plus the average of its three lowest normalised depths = -0.16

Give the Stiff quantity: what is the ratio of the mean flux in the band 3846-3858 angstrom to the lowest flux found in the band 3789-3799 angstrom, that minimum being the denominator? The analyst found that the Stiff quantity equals 1.44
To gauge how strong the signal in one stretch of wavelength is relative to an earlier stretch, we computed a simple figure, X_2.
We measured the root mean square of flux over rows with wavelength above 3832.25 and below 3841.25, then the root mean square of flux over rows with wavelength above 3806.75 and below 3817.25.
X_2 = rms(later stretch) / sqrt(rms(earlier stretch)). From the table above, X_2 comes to 2.70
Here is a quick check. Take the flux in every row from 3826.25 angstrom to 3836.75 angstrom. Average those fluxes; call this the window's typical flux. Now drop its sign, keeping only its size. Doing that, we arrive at 6.6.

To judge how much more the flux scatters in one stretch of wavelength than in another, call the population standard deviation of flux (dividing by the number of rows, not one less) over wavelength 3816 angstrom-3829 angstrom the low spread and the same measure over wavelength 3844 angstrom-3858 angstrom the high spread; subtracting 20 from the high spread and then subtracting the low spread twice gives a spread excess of -20.3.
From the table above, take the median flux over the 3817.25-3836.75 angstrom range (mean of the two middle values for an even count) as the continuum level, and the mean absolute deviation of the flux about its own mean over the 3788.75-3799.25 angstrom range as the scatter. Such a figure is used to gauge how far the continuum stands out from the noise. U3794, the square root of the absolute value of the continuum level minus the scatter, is 2.49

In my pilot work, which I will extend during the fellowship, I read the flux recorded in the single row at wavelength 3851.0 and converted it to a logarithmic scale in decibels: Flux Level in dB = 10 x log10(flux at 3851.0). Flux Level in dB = 8.2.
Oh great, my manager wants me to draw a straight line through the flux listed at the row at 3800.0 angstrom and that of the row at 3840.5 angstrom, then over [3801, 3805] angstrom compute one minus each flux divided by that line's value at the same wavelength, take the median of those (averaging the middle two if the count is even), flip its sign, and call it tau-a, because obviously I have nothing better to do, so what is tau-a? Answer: -0.22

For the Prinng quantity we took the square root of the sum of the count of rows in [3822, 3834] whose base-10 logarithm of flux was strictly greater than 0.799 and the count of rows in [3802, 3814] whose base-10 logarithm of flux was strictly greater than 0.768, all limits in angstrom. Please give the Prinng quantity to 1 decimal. 3.5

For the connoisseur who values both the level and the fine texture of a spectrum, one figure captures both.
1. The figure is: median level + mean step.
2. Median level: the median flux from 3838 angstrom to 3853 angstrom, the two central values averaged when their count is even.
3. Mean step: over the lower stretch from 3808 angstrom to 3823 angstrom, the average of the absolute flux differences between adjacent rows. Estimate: 7.8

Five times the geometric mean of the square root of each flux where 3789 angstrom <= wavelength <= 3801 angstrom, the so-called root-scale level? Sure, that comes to 11.8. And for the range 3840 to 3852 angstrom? 13.8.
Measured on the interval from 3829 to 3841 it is 12.9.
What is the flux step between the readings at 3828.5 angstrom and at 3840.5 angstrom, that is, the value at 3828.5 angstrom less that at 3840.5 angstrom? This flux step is -0.40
